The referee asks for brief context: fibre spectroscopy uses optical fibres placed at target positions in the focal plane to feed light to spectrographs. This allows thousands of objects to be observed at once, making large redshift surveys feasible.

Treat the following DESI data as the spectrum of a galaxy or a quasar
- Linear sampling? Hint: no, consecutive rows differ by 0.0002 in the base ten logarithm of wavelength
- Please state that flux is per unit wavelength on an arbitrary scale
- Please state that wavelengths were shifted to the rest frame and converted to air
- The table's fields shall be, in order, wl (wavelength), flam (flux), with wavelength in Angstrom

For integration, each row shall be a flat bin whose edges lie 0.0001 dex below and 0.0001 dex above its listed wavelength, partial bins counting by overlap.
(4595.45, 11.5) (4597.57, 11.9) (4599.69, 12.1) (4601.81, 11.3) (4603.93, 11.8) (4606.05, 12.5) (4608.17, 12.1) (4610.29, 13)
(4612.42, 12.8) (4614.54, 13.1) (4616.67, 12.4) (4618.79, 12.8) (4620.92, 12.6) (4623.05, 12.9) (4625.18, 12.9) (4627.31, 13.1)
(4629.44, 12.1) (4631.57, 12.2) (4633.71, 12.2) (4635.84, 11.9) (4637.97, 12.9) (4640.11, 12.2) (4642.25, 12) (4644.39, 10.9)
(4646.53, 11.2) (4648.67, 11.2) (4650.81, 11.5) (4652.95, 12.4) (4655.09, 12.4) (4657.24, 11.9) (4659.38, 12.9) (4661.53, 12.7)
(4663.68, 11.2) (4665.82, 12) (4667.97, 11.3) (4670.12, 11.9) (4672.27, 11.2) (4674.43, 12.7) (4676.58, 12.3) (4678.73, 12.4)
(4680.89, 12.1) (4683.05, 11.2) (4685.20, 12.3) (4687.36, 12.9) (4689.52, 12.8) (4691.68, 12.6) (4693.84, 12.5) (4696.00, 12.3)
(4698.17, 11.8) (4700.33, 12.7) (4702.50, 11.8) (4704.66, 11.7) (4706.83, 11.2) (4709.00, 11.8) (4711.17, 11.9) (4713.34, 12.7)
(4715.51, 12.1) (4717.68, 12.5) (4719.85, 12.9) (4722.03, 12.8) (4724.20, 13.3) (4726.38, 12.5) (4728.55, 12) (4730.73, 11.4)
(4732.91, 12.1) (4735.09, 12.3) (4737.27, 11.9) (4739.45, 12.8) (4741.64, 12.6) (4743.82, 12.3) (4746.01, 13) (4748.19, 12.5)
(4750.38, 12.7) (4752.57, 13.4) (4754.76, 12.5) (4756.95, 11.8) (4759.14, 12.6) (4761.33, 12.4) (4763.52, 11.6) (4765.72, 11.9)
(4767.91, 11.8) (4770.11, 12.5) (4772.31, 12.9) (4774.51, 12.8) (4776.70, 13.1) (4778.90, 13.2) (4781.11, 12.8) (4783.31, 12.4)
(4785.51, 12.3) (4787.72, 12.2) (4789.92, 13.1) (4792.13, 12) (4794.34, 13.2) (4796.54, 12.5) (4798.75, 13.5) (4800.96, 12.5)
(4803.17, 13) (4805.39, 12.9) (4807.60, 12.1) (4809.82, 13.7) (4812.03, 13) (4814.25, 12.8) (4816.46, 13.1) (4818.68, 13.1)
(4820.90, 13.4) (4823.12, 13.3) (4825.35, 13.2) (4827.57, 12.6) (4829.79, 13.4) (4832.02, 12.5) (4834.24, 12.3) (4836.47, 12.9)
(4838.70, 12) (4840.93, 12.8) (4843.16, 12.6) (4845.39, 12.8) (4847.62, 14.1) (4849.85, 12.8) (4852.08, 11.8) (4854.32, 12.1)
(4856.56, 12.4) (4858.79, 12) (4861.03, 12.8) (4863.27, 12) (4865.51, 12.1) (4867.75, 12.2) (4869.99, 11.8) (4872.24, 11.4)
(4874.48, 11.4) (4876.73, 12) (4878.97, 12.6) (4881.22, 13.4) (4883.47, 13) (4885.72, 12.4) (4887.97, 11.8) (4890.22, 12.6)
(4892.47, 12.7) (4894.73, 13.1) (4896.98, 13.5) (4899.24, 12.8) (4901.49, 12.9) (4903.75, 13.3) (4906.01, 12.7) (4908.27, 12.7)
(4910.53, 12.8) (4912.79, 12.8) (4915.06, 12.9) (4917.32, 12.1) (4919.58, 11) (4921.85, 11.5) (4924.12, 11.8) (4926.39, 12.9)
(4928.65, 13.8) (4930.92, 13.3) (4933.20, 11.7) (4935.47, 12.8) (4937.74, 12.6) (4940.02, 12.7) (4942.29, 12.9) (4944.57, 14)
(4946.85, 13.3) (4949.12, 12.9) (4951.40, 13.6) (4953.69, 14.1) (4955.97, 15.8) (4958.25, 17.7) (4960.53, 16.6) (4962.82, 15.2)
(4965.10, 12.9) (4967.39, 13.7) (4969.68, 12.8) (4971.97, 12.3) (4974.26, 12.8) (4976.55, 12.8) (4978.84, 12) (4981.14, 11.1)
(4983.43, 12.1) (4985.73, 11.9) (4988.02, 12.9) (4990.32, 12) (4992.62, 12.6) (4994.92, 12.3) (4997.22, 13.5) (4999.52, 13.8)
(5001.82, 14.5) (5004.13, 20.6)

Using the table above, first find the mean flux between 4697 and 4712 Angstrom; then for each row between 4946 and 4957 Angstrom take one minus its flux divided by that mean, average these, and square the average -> 0.031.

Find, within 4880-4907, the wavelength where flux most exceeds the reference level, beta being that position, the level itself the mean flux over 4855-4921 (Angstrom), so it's 4896.98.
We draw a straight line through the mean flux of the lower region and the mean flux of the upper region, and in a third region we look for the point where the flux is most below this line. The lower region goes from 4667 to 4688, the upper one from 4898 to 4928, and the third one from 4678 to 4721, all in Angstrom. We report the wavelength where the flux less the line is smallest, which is 4706.83 Angstrom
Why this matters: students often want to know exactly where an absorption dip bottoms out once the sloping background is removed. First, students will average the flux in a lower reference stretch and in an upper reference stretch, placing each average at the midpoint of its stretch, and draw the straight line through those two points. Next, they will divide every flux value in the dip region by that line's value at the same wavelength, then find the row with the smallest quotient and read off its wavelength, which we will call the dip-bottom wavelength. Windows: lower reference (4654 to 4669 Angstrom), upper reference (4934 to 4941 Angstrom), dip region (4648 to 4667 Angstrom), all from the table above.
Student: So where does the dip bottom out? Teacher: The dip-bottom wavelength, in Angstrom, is 4663.68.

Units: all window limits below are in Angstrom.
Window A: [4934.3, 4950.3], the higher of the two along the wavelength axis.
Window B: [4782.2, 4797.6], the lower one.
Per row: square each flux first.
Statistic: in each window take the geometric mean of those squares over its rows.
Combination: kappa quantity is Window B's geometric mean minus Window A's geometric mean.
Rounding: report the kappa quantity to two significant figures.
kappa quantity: -13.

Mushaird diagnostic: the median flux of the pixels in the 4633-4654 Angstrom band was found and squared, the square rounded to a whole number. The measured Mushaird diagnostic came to 143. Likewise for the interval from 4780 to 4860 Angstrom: 164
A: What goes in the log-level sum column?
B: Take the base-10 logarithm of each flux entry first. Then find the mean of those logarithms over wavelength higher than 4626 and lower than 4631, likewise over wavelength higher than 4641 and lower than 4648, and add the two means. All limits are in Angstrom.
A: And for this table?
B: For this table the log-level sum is 2.155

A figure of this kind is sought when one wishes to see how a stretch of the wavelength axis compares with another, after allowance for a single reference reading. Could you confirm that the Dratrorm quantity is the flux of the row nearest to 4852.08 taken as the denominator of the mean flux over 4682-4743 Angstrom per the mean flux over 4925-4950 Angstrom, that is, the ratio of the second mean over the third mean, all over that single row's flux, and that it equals 0.080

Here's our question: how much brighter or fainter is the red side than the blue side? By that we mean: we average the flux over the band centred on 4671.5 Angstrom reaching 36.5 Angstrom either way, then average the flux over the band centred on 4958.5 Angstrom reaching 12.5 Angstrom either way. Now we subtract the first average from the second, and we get 2.4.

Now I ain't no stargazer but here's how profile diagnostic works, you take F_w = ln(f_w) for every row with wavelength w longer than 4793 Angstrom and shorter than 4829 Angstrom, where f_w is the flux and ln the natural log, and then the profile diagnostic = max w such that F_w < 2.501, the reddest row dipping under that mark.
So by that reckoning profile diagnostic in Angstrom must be 4807.60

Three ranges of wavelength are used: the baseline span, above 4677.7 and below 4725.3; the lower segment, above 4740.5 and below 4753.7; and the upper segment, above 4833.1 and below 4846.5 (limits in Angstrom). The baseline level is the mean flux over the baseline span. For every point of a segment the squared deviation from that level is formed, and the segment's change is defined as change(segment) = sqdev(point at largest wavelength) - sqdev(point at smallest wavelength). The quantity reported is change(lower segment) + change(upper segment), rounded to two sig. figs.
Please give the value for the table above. 1.4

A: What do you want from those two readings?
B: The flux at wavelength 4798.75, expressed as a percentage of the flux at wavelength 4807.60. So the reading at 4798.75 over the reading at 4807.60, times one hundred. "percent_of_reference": 112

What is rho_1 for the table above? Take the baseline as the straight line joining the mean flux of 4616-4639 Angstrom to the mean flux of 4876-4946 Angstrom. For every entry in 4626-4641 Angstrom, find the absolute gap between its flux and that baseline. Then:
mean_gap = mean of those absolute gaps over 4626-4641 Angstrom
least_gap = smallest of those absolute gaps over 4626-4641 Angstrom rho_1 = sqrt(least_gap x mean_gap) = 0.39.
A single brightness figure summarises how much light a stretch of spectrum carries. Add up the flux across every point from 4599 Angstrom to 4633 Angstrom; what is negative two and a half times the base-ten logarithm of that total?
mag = -5.8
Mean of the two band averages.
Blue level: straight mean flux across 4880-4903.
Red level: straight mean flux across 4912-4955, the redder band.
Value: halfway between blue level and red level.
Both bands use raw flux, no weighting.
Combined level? 12.8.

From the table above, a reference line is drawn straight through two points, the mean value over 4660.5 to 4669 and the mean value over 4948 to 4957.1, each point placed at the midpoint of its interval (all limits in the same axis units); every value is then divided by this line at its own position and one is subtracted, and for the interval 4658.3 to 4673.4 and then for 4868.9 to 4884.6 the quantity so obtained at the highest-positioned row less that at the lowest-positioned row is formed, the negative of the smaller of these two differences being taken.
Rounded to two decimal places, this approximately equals 0.15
